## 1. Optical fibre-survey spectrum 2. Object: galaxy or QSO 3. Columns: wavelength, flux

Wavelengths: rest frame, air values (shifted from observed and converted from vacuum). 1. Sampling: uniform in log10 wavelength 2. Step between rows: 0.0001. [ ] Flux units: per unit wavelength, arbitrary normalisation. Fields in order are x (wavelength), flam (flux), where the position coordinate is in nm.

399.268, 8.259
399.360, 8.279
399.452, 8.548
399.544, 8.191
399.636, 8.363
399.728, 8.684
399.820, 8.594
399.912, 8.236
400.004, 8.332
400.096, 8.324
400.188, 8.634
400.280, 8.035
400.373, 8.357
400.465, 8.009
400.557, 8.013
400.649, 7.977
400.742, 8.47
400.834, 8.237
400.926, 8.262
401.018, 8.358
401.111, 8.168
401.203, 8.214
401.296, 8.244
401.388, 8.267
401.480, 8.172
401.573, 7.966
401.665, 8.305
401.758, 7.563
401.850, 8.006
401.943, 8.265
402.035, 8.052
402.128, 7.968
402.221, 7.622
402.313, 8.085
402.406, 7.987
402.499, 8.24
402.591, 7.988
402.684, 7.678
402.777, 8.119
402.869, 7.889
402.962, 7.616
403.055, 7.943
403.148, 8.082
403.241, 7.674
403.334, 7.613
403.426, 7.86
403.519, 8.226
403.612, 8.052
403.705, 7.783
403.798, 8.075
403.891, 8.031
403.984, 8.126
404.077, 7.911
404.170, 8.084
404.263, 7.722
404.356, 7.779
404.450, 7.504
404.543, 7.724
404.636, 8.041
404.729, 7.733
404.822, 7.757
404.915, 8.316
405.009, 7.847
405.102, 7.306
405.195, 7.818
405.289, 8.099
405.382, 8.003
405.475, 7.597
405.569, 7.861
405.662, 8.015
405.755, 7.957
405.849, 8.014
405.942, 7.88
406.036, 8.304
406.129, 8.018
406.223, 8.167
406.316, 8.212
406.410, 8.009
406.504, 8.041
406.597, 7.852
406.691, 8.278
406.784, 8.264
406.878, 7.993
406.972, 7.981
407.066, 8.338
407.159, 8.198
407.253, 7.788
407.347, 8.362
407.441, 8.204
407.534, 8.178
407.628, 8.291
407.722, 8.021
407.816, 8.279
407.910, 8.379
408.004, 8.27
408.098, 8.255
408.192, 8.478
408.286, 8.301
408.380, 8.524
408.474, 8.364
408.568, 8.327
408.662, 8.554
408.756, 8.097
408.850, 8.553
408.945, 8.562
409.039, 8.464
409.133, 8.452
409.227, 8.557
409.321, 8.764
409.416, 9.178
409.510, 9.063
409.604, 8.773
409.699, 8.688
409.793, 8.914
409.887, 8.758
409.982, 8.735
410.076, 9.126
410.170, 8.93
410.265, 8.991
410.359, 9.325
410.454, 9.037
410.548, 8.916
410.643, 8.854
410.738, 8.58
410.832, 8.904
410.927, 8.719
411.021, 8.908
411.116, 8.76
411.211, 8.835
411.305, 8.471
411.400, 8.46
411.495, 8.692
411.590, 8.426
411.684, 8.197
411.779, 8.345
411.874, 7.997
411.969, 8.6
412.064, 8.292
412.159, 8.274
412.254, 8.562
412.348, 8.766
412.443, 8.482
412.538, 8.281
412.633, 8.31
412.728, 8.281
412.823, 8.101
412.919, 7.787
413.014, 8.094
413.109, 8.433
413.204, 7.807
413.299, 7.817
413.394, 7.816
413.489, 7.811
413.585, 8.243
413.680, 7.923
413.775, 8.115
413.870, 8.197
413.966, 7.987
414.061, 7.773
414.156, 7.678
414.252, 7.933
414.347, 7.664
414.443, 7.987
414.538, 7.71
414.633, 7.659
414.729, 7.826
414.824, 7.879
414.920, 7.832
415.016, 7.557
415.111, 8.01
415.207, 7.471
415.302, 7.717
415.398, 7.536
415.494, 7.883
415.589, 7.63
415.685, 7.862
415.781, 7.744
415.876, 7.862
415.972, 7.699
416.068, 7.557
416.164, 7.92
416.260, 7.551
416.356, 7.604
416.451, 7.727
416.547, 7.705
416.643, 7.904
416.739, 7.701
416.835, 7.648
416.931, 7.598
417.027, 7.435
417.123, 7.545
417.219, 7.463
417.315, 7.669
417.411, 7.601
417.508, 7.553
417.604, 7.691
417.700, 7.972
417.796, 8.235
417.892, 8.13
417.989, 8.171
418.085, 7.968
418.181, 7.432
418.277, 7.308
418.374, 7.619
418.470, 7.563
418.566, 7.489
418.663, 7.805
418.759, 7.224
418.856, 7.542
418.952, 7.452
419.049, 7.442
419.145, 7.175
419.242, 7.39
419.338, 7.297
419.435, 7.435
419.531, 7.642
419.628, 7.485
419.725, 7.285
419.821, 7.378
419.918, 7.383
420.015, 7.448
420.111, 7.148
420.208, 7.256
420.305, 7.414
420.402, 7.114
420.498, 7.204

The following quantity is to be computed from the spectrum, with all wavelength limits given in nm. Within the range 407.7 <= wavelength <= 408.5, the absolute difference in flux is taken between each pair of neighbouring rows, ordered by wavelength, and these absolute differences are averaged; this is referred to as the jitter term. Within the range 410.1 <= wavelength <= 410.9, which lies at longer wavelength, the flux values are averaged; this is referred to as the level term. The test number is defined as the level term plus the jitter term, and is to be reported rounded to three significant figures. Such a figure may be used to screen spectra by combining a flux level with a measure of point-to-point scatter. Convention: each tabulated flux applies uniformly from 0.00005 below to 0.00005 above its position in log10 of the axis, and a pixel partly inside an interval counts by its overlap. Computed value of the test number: 9.10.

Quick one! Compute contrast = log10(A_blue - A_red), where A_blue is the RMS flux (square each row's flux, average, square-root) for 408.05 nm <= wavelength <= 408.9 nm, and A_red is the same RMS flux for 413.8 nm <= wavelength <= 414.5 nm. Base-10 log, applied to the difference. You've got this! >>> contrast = -0.31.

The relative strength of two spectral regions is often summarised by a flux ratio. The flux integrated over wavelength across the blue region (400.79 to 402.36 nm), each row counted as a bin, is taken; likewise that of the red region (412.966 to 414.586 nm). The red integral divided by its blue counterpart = 1.01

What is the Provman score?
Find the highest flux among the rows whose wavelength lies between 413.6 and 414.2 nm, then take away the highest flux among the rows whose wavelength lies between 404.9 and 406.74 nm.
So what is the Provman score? -0.1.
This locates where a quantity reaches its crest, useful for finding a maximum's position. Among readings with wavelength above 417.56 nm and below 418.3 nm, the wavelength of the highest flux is 417.796 nm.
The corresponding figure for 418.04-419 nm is 418.085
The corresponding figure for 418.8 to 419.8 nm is 419.531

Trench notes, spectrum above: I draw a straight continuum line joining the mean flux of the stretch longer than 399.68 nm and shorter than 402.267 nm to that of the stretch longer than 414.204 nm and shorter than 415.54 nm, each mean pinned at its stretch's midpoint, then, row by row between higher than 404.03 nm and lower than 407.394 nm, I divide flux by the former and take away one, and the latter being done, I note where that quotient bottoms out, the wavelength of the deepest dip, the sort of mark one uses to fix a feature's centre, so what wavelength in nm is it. 405.102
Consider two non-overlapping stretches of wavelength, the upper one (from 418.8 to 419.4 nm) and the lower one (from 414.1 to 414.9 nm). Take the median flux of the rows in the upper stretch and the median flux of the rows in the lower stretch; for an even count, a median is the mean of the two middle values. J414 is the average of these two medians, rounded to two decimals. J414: 7.59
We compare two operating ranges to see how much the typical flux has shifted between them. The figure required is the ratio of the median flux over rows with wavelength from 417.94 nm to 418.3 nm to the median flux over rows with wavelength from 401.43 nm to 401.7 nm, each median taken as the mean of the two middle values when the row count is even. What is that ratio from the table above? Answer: 0.94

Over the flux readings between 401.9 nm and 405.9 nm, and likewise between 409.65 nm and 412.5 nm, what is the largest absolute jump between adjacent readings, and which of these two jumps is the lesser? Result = 0.56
